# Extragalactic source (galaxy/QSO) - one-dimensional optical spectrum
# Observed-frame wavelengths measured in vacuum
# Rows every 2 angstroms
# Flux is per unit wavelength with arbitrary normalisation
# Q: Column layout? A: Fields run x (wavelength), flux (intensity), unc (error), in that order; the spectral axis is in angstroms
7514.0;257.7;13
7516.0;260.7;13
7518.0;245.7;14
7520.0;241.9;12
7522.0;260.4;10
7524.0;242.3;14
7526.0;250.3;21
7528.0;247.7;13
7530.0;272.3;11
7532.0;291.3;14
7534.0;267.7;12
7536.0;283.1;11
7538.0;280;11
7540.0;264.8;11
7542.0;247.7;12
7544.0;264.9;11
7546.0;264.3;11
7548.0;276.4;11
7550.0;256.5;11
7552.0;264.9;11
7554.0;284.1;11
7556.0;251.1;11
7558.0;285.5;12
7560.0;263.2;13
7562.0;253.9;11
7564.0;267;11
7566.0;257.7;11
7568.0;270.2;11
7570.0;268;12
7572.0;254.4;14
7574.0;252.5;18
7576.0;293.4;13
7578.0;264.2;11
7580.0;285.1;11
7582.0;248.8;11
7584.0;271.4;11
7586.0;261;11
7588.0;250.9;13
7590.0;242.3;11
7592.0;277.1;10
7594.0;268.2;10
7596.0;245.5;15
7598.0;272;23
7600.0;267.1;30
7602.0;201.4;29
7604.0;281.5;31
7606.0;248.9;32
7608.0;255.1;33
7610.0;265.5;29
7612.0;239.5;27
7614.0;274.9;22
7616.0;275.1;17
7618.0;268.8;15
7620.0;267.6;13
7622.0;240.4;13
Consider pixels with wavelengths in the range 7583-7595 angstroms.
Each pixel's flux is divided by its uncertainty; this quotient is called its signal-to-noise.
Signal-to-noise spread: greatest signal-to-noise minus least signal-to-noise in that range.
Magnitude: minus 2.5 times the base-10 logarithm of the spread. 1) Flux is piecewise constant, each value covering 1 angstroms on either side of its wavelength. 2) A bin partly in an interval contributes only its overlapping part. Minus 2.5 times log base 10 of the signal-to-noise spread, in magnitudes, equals -2.3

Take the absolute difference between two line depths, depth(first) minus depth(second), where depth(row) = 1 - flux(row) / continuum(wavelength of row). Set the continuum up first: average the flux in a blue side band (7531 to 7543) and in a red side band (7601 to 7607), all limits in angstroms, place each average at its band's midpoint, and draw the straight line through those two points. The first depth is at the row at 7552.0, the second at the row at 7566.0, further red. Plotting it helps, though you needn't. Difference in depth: 0.005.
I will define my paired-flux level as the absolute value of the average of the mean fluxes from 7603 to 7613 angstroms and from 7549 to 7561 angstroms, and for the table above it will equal 263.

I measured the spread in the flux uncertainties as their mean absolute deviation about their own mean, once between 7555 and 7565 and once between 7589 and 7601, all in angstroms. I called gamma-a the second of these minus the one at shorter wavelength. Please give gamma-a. 5.9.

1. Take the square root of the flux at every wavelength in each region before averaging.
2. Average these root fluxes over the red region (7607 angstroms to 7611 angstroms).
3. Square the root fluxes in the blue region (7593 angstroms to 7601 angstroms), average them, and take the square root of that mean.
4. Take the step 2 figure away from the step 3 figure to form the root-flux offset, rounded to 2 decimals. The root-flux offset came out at 0.09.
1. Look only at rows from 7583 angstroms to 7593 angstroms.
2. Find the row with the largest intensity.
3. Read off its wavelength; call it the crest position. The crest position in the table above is 7592.0 angstroms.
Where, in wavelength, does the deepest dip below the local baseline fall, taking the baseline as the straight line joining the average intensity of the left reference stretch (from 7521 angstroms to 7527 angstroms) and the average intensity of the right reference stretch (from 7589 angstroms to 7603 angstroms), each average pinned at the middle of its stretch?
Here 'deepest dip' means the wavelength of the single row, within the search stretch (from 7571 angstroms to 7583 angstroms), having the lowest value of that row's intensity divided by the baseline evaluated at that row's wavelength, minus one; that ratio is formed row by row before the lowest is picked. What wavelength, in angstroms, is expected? 7582.0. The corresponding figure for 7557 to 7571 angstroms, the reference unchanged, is 7562.0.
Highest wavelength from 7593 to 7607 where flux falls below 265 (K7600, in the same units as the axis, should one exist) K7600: 7606.0 angstroms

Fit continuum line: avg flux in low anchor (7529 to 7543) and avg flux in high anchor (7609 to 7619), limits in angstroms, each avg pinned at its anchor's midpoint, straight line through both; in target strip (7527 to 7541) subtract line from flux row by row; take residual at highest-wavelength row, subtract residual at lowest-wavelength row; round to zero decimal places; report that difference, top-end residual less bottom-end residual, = 18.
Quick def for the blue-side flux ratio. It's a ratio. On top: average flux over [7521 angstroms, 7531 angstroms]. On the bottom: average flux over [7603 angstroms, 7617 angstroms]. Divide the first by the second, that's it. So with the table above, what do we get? 0.968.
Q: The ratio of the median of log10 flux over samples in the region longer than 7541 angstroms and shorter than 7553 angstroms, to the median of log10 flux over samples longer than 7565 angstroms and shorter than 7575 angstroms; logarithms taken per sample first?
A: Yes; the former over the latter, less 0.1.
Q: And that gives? 0.905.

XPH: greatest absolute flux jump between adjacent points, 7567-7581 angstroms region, 41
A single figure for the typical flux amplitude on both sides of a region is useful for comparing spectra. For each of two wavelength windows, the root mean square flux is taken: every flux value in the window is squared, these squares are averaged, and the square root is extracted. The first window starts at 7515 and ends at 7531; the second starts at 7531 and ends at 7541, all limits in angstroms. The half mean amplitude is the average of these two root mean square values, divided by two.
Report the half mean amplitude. 133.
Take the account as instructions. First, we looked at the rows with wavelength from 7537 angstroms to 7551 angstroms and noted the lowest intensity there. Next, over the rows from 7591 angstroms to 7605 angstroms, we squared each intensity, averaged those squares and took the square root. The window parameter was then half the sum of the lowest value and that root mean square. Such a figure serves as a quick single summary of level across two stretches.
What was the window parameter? 254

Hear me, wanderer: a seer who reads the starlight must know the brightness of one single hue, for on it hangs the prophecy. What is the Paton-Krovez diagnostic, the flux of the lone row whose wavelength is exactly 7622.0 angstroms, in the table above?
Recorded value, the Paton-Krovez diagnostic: 240.4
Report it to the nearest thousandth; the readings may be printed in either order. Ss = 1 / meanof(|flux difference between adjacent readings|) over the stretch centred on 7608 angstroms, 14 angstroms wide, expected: 0.031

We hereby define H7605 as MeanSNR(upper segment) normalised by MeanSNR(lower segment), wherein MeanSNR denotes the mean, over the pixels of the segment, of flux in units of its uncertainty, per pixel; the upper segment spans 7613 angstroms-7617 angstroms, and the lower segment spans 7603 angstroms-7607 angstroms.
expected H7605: 1.7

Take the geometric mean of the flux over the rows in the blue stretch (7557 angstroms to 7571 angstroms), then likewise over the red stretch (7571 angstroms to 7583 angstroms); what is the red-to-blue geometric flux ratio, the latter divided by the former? 1.00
